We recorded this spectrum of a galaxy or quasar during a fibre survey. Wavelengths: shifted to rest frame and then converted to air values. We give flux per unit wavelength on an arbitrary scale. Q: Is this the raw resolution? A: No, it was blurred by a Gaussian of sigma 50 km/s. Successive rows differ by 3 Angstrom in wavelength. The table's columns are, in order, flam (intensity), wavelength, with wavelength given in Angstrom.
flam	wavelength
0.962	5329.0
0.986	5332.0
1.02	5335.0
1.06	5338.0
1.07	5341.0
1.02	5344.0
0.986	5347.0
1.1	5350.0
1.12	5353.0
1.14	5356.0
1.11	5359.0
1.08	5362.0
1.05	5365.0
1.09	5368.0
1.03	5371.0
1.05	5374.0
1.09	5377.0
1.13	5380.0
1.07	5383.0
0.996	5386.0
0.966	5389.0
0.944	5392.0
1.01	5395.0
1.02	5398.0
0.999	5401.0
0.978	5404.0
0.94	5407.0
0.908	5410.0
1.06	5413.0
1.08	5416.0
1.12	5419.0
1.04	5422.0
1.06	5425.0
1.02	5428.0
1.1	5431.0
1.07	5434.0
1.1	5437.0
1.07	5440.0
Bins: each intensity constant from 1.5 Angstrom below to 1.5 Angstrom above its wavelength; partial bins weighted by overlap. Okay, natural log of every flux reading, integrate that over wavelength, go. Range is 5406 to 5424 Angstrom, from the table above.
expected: 0.4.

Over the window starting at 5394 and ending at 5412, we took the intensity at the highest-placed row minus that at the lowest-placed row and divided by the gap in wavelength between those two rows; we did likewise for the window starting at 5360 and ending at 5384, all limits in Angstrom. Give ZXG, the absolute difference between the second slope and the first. 0.0063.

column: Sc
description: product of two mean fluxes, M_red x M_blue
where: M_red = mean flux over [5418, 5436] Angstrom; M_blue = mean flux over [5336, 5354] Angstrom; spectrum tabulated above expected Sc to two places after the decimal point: 1.13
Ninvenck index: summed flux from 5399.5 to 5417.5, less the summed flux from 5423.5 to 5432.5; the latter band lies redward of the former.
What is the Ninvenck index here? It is 3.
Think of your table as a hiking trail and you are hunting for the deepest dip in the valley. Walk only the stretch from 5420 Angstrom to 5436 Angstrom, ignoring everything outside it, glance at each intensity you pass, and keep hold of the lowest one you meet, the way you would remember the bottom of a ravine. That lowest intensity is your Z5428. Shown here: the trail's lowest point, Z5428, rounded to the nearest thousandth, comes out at 1.020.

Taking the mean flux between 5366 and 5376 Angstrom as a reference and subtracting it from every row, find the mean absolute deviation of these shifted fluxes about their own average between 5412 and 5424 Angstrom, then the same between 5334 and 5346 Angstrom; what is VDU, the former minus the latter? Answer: 0.00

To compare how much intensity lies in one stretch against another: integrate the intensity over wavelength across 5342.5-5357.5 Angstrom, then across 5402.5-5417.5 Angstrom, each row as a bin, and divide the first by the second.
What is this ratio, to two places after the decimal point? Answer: 1.08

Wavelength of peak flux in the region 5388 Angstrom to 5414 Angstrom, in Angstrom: 5413.0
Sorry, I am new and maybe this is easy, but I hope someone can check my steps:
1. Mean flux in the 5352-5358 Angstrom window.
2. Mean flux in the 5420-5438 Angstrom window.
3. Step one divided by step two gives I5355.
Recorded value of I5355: 1.06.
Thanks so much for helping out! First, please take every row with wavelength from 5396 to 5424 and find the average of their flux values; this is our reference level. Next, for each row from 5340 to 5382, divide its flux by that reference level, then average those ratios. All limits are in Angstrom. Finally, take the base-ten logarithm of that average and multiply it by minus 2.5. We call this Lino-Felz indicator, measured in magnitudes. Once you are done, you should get -0.062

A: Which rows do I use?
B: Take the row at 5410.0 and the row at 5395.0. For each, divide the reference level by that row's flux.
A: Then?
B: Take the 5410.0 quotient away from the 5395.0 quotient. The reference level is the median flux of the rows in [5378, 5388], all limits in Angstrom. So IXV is -0.12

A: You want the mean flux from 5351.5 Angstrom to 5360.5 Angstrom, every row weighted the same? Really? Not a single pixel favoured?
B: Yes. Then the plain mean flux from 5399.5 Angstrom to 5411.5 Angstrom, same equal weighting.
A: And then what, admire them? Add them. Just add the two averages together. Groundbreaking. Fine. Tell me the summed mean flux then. 2.08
